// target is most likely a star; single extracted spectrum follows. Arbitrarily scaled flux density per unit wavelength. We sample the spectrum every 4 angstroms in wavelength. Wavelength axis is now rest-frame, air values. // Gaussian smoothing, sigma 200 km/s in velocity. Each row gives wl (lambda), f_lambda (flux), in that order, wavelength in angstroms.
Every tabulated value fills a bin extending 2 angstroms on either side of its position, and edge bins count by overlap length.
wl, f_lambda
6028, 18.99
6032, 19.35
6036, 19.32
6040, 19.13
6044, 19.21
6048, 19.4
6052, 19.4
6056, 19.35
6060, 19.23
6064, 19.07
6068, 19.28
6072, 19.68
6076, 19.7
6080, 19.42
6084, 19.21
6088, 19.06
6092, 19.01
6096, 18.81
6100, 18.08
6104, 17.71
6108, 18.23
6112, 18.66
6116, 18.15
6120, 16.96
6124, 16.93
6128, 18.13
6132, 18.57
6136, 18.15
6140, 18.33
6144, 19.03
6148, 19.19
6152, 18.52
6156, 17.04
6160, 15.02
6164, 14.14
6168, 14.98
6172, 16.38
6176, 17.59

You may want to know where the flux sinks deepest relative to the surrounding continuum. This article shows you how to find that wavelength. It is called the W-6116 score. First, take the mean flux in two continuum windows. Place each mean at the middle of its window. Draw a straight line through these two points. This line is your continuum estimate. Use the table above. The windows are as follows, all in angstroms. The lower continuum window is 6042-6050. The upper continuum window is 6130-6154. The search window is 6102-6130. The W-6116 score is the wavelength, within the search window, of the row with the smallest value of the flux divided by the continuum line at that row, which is 6124 angstroms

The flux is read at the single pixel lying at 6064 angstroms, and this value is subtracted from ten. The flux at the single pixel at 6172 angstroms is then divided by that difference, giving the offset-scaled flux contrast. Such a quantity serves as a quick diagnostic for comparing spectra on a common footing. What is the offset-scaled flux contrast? -1.81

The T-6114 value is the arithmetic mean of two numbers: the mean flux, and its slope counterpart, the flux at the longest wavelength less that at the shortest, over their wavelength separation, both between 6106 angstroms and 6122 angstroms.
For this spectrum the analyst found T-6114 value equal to 8.95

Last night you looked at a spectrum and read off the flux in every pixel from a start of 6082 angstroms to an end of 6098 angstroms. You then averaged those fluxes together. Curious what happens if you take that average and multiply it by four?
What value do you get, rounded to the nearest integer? 76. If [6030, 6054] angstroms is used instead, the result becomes 77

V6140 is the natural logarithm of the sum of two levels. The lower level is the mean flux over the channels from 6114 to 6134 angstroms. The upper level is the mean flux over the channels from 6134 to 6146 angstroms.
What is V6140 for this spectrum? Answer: 3.59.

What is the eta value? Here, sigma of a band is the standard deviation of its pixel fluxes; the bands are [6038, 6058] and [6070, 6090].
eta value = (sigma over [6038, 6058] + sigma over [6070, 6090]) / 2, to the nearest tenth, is 0.2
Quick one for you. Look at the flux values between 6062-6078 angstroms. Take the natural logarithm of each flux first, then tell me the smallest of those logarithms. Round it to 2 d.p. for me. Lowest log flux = 2.95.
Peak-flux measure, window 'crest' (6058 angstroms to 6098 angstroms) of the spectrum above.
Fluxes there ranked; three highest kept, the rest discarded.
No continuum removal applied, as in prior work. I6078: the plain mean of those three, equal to 19.6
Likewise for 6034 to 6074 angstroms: 19.5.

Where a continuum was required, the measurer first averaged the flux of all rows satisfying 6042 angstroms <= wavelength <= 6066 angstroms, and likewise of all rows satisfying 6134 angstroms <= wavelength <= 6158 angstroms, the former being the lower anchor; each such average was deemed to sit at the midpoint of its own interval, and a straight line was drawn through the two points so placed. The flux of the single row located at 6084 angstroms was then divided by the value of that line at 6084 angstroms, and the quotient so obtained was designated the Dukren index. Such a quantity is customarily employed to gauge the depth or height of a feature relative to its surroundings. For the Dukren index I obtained 1.01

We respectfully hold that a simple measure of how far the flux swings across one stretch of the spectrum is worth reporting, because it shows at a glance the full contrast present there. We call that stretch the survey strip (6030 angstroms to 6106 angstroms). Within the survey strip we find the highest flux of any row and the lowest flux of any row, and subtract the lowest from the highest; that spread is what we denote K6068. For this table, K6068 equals 1.99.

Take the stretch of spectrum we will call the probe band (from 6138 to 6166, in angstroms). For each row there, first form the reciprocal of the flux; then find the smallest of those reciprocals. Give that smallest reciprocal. 0.0521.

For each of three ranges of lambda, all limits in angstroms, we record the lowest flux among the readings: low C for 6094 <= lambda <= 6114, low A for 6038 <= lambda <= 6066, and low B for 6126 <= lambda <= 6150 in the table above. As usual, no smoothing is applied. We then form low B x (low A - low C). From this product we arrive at 25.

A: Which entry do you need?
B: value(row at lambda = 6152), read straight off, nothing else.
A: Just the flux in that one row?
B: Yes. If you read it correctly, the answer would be 18.52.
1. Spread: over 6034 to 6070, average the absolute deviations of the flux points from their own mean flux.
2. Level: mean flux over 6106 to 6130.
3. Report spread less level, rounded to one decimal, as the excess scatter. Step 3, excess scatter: -17.7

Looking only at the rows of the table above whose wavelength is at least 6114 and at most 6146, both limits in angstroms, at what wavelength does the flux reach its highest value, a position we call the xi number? 6144 angstroms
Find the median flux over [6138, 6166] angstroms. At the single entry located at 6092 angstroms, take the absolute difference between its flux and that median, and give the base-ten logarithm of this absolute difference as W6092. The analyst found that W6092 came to -0.17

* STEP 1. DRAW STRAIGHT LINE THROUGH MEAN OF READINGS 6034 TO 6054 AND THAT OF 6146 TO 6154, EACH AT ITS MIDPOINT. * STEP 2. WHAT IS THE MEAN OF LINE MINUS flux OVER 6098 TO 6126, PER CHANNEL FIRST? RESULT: 1.2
